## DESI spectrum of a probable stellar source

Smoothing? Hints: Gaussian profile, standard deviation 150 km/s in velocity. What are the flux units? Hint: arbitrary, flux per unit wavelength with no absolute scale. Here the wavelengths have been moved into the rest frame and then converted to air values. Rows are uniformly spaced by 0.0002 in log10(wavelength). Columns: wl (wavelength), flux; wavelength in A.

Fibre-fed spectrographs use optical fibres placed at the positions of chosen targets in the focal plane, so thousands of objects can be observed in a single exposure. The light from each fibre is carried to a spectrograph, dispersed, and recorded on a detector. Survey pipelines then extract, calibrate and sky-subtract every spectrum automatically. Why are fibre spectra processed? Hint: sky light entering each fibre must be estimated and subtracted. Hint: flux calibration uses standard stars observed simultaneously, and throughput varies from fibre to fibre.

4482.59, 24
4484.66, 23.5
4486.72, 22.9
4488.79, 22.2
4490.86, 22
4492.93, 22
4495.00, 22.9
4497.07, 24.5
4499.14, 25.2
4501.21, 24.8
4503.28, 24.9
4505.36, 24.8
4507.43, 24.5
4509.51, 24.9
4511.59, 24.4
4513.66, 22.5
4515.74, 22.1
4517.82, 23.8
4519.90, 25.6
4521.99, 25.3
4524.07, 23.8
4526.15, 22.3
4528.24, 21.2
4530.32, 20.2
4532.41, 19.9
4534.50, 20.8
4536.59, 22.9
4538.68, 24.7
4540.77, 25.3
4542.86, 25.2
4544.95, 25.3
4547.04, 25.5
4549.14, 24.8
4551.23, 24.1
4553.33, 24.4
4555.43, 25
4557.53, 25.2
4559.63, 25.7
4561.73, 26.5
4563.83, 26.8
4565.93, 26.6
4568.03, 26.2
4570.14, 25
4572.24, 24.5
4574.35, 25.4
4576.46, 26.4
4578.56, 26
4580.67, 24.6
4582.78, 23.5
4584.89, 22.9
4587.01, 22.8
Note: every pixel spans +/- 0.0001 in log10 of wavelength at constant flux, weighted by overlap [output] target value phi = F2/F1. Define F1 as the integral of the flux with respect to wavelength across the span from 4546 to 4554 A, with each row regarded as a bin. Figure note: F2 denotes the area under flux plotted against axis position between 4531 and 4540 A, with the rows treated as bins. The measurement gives 1.01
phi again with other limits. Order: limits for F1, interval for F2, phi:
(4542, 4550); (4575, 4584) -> 1.12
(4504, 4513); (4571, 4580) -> 1.04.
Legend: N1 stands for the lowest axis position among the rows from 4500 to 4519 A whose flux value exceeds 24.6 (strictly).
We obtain 4501.21 A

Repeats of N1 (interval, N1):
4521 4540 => 4521.99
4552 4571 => 4555.43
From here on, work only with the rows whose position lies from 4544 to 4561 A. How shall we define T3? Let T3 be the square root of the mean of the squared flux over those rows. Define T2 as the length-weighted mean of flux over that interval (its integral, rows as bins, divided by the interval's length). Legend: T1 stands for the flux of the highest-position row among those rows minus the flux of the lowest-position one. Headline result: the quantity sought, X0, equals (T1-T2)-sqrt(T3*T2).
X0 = -50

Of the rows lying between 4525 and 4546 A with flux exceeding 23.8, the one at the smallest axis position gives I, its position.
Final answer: 4538.68 A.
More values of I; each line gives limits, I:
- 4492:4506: 4497.07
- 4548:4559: 4549.14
